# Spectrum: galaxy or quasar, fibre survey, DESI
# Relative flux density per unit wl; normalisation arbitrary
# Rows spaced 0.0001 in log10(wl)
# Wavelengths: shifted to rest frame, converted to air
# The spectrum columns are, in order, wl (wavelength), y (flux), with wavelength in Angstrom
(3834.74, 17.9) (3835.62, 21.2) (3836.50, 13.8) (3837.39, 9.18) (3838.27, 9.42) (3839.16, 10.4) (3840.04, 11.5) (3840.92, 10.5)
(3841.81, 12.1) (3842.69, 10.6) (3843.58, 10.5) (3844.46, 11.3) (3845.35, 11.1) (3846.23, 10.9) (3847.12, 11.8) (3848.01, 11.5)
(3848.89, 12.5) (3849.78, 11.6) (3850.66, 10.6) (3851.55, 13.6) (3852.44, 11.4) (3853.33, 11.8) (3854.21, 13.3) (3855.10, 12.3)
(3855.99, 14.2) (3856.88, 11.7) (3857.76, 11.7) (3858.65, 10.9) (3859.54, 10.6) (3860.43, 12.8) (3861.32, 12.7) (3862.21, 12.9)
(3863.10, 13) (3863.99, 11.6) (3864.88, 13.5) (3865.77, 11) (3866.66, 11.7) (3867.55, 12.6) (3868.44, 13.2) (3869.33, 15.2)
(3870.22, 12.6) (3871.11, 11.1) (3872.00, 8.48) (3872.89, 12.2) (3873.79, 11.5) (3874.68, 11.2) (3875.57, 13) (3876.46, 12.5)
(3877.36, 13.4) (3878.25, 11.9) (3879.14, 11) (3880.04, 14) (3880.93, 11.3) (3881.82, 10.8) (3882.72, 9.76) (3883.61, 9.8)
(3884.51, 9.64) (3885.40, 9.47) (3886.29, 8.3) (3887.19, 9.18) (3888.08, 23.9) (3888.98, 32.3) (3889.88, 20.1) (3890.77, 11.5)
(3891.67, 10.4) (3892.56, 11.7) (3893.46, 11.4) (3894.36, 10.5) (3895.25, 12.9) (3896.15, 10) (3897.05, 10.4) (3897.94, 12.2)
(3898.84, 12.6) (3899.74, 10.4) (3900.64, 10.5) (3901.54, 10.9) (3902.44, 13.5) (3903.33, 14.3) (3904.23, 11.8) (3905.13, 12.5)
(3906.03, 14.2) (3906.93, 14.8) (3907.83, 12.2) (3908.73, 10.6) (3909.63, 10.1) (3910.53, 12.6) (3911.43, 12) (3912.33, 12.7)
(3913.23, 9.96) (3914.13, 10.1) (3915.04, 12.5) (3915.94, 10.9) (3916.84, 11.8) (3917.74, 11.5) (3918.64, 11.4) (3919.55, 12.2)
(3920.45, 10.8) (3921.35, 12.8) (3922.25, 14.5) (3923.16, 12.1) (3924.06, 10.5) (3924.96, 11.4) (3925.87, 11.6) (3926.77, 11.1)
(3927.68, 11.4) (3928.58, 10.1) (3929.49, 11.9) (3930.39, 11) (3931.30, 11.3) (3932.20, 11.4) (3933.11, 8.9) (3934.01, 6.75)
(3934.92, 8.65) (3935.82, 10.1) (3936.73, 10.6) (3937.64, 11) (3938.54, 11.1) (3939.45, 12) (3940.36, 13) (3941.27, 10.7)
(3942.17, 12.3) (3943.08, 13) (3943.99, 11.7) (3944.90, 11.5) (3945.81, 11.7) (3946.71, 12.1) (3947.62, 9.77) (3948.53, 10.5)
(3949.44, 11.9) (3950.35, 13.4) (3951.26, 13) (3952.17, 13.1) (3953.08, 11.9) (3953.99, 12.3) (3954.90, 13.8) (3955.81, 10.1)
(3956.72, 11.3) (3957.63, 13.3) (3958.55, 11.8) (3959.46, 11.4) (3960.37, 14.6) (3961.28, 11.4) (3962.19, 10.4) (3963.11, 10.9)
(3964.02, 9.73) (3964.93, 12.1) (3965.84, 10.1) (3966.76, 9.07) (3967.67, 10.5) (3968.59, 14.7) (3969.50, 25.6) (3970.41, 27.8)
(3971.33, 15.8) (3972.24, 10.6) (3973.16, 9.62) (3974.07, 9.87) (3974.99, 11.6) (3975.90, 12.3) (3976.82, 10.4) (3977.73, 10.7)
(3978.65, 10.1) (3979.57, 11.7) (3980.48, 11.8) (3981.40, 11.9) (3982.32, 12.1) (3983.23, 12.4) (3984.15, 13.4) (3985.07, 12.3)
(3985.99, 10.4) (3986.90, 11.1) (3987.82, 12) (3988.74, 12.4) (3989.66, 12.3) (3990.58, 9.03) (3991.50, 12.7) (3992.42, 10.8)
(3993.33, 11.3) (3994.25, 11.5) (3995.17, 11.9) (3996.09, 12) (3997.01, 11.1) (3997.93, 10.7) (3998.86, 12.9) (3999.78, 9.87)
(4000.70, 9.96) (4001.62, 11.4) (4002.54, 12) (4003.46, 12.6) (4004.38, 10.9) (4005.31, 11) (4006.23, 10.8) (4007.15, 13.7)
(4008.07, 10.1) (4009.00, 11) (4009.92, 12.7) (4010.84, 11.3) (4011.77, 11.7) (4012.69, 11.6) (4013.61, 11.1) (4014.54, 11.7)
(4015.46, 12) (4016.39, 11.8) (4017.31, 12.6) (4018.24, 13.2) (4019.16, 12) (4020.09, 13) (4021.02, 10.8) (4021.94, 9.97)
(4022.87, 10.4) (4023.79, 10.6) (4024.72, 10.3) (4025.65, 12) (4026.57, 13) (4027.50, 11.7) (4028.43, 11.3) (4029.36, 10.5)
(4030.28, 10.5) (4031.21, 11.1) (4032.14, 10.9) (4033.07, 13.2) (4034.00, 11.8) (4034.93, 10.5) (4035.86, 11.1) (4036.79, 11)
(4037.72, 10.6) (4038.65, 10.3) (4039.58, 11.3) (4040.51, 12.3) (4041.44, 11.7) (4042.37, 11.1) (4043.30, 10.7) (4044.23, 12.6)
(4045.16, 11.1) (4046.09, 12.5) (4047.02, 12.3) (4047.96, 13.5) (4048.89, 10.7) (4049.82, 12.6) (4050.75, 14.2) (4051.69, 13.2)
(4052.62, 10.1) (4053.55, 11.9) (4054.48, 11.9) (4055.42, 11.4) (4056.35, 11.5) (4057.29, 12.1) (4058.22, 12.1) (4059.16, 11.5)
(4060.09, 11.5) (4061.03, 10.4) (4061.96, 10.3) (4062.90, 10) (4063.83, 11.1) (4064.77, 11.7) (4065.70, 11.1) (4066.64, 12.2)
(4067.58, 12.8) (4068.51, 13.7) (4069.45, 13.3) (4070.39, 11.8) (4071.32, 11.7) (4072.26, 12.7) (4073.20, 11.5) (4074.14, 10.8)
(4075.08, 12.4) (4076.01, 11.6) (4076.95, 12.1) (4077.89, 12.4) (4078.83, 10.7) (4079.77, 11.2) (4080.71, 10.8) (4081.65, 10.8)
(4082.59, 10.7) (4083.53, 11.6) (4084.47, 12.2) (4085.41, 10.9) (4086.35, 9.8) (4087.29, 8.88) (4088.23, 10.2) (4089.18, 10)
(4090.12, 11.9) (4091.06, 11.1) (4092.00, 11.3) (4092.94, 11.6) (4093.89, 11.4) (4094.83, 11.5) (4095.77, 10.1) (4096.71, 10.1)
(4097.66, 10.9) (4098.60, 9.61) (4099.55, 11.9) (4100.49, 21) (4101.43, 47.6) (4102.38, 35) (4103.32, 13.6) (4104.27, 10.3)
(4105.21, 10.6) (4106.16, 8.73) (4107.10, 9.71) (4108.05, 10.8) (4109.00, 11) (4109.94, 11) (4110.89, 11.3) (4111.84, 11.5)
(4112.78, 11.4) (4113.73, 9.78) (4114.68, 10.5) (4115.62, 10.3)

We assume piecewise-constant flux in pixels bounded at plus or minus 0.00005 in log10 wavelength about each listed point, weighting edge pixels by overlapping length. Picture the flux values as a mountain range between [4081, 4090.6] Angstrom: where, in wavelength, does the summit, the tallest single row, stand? 4084.47 Angstrom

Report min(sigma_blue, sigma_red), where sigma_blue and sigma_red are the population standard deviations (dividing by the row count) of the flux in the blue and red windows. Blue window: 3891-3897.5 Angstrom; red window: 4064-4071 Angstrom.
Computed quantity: 0.86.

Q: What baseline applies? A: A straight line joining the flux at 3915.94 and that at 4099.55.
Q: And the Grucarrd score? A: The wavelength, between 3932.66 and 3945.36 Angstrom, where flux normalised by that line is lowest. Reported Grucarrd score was 3934.01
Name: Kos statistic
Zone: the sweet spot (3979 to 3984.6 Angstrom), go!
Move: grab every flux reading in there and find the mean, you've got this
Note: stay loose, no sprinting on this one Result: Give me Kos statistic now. 12.2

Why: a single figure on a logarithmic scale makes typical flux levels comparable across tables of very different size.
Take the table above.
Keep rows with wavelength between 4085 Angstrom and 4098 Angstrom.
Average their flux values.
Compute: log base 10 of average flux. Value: 1.029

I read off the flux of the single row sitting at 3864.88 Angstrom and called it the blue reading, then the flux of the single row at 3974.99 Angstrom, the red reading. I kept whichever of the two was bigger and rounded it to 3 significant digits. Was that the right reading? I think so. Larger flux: 13.5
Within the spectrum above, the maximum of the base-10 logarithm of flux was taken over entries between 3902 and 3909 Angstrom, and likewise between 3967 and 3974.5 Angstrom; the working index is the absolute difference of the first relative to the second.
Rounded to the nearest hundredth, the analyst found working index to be 0.27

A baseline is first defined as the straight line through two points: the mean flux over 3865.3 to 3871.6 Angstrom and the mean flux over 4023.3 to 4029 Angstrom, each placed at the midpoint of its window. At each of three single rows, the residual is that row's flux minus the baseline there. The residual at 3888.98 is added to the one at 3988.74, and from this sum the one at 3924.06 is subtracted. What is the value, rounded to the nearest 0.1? 22.3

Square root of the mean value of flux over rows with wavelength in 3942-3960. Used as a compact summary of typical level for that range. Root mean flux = 3.46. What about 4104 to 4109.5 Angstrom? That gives 3.19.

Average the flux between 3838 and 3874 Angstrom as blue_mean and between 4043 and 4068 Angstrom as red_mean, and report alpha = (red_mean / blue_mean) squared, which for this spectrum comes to 0.99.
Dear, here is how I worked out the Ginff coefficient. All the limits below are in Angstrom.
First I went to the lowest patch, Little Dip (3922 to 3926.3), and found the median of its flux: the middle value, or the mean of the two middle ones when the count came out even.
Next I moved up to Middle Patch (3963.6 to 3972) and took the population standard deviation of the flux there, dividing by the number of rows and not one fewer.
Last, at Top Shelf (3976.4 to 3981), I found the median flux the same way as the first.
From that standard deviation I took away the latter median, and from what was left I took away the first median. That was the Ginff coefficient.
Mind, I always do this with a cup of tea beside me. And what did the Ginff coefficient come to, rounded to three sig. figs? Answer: -15.7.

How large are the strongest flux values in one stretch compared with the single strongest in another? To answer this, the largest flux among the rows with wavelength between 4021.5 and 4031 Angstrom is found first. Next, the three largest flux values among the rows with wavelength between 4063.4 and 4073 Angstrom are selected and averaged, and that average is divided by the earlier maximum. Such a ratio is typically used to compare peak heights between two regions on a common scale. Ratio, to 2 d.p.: 1.02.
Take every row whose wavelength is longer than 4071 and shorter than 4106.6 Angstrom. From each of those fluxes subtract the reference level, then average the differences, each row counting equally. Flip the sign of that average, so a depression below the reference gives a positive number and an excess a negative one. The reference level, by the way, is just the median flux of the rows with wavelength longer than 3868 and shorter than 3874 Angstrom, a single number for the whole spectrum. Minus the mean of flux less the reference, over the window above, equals -0.7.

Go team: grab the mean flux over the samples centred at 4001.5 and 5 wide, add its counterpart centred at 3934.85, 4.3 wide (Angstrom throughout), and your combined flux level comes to 20.2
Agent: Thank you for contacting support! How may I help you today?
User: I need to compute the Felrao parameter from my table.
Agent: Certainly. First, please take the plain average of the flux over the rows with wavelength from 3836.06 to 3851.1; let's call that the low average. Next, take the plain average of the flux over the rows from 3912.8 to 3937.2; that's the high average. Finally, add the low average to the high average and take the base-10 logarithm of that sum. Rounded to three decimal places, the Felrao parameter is 1.345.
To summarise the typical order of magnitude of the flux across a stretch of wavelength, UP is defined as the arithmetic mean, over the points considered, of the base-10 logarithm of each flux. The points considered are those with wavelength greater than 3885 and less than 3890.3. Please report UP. 1.175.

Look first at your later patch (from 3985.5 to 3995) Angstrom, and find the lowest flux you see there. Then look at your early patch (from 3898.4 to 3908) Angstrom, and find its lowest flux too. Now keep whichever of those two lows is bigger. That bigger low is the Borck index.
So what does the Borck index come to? 10.4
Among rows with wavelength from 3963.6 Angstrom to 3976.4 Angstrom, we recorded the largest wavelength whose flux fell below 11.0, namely 3974.07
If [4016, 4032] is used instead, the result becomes 4030.28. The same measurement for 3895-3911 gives 3909.63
